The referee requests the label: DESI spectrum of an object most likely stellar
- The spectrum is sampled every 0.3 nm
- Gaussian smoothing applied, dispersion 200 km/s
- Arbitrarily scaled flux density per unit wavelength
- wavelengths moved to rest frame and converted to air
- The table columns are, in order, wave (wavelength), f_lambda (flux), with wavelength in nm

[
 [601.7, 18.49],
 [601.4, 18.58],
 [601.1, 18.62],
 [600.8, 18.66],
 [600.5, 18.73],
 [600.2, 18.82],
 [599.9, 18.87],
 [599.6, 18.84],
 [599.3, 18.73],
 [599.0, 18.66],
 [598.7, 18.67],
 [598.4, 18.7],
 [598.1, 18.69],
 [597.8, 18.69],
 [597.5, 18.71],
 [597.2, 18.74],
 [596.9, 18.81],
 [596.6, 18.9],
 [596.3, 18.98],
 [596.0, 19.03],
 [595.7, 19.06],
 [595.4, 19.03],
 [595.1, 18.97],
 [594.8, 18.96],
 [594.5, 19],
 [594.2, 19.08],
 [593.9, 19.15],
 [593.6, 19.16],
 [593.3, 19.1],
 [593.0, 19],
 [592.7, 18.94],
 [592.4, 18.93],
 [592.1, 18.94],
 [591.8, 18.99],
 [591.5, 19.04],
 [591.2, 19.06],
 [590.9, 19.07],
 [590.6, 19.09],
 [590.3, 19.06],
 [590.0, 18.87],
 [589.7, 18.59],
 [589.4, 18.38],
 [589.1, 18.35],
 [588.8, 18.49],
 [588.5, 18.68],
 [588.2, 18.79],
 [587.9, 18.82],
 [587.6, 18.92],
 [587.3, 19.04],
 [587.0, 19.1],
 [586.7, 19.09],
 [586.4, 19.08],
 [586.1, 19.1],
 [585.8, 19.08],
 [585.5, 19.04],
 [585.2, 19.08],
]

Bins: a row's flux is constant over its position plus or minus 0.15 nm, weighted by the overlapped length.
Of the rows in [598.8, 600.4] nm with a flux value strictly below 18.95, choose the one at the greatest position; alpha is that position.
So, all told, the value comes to 600.2 nm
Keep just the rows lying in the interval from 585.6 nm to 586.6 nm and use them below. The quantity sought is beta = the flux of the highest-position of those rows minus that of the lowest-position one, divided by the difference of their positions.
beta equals 0.000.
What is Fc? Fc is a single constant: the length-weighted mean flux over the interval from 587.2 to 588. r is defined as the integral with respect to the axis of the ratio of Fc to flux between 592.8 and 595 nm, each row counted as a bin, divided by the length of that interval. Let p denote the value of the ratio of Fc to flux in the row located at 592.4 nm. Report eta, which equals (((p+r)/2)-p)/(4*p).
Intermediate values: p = 1.00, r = 0.99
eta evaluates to -0.0008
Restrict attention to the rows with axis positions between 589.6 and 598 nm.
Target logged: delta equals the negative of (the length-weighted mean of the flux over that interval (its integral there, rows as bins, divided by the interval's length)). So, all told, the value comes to -19.0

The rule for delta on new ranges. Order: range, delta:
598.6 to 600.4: -18.8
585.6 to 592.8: -18.9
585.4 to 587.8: -19.1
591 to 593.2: -19.0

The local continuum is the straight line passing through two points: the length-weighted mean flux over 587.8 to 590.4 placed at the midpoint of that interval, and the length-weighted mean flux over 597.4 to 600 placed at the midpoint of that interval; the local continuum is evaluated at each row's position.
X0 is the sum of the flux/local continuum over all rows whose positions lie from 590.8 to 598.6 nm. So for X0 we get 26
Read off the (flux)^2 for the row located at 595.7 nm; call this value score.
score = 363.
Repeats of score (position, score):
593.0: 361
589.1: 337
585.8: 364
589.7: 346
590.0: 356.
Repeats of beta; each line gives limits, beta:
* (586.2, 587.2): 0.033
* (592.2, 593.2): 0.117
